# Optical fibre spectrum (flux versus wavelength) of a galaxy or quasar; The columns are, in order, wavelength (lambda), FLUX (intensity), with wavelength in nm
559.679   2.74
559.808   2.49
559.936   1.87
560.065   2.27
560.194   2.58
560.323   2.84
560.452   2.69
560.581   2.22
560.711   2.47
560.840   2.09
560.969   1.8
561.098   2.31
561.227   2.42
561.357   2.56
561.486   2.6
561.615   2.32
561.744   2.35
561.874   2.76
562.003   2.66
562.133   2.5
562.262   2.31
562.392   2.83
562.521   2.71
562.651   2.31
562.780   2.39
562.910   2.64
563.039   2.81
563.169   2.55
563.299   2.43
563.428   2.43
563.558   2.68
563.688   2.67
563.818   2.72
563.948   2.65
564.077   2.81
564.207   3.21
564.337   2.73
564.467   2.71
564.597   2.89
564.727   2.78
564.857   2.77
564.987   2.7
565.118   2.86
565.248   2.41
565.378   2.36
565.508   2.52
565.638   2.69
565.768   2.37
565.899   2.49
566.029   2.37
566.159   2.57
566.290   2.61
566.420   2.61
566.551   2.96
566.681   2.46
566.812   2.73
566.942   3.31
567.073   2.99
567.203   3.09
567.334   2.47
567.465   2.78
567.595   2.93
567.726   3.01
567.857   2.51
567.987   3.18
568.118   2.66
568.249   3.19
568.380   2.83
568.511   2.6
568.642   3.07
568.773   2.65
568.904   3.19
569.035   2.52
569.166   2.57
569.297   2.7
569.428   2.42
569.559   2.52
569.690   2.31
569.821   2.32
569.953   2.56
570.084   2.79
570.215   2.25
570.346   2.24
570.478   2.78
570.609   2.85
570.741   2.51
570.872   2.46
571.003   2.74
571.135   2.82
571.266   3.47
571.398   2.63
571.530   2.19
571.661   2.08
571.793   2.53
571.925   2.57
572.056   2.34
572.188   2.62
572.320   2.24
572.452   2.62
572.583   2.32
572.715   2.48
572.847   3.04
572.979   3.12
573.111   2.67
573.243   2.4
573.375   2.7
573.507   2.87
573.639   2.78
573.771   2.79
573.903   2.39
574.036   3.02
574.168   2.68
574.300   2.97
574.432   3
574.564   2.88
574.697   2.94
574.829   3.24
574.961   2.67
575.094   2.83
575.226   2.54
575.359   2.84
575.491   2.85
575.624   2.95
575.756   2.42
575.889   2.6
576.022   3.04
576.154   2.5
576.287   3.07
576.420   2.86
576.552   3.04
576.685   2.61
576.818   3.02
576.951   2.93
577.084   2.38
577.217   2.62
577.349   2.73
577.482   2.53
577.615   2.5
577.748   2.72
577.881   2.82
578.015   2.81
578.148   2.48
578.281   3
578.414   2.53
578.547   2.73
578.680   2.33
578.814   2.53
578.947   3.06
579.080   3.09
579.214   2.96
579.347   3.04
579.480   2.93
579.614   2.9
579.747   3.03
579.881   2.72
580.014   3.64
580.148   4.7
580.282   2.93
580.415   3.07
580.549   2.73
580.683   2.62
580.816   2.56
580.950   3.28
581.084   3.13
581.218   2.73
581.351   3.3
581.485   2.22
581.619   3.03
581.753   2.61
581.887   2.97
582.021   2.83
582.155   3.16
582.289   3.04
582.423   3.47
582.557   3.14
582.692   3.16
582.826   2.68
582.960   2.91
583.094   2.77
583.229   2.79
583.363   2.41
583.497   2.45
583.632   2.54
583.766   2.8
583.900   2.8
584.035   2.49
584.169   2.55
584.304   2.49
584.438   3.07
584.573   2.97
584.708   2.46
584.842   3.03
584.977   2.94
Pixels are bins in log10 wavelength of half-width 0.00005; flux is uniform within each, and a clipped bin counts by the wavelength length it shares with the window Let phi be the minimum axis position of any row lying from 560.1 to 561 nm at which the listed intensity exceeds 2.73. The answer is 560.323 nm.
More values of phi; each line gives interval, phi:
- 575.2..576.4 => 575.359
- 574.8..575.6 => 574.829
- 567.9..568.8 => 567.987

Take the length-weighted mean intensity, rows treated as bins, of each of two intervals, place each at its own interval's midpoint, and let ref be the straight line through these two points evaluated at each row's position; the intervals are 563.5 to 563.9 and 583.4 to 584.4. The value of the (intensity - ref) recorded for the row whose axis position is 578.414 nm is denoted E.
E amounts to -0.1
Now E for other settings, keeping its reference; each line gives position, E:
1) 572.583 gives -0.3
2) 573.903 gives -0.3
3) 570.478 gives 0.1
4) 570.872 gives -0.2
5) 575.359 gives 0.2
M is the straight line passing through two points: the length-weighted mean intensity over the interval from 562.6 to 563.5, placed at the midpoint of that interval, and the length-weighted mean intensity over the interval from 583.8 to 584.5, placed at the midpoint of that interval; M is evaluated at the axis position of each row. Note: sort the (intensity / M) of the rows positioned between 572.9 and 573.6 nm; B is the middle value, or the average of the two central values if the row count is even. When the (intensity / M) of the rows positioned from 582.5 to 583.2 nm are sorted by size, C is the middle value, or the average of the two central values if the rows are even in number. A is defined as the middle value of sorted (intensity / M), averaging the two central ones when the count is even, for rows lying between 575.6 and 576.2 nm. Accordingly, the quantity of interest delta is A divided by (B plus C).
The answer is 0.47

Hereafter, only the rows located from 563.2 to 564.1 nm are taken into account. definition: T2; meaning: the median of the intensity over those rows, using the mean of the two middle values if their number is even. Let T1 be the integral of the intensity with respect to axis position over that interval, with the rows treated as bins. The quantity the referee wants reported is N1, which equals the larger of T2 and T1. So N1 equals 2.67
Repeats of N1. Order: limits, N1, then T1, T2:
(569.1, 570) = 2.52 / 2.24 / 2.52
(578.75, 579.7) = 2.96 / 2.79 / 2.96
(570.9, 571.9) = 2.63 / 2.63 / 2.63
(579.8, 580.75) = 3.04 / 3.04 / 2.93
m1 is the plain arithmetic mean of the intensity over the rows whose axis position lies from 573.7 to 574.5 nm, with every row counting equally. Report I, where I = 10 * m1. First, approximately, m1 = 2.81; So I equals 28.1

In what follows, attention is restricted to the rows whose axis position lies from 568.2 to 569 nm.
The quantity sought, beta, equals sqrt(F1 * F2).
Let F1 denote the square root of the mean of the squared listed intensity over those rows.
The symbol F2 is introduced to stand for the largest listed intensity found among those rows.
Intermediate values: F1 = 2.93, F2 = 3.19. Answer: 3.06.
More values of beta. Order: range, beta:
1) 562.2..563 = 2.68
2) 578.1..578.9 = 2.80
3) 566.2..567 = 3.04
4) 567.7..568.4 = 3.05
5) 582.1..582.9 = 3.29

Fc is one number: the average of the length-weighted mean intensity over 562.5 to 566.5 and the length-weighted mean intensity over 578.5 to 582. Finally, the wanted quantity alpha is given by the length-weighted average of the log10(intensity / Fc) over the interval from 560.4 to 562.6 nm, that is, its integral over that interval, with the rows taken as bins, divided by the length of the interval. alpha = -0.060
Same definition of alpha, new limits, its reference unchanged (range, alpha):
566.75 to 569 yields 0.013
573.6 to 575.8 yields 0.002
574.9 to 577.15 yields -0.004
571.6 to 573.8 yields -0.034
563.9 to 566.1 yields -0.021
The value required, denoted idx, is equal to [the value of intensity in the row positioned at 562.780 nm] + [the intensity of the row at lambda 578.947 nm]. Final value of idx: 5.45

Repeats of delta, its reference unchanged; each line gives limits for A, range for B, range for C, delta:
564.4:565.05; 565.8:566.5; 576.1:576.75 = 0.52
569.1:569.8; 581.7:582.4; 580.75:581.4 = 0.43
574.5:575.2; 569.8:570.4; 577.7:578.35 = 0.56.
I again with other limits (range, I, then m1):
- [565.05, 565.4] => 25.4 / 2.54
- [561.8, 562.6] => 26.3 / 2.63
